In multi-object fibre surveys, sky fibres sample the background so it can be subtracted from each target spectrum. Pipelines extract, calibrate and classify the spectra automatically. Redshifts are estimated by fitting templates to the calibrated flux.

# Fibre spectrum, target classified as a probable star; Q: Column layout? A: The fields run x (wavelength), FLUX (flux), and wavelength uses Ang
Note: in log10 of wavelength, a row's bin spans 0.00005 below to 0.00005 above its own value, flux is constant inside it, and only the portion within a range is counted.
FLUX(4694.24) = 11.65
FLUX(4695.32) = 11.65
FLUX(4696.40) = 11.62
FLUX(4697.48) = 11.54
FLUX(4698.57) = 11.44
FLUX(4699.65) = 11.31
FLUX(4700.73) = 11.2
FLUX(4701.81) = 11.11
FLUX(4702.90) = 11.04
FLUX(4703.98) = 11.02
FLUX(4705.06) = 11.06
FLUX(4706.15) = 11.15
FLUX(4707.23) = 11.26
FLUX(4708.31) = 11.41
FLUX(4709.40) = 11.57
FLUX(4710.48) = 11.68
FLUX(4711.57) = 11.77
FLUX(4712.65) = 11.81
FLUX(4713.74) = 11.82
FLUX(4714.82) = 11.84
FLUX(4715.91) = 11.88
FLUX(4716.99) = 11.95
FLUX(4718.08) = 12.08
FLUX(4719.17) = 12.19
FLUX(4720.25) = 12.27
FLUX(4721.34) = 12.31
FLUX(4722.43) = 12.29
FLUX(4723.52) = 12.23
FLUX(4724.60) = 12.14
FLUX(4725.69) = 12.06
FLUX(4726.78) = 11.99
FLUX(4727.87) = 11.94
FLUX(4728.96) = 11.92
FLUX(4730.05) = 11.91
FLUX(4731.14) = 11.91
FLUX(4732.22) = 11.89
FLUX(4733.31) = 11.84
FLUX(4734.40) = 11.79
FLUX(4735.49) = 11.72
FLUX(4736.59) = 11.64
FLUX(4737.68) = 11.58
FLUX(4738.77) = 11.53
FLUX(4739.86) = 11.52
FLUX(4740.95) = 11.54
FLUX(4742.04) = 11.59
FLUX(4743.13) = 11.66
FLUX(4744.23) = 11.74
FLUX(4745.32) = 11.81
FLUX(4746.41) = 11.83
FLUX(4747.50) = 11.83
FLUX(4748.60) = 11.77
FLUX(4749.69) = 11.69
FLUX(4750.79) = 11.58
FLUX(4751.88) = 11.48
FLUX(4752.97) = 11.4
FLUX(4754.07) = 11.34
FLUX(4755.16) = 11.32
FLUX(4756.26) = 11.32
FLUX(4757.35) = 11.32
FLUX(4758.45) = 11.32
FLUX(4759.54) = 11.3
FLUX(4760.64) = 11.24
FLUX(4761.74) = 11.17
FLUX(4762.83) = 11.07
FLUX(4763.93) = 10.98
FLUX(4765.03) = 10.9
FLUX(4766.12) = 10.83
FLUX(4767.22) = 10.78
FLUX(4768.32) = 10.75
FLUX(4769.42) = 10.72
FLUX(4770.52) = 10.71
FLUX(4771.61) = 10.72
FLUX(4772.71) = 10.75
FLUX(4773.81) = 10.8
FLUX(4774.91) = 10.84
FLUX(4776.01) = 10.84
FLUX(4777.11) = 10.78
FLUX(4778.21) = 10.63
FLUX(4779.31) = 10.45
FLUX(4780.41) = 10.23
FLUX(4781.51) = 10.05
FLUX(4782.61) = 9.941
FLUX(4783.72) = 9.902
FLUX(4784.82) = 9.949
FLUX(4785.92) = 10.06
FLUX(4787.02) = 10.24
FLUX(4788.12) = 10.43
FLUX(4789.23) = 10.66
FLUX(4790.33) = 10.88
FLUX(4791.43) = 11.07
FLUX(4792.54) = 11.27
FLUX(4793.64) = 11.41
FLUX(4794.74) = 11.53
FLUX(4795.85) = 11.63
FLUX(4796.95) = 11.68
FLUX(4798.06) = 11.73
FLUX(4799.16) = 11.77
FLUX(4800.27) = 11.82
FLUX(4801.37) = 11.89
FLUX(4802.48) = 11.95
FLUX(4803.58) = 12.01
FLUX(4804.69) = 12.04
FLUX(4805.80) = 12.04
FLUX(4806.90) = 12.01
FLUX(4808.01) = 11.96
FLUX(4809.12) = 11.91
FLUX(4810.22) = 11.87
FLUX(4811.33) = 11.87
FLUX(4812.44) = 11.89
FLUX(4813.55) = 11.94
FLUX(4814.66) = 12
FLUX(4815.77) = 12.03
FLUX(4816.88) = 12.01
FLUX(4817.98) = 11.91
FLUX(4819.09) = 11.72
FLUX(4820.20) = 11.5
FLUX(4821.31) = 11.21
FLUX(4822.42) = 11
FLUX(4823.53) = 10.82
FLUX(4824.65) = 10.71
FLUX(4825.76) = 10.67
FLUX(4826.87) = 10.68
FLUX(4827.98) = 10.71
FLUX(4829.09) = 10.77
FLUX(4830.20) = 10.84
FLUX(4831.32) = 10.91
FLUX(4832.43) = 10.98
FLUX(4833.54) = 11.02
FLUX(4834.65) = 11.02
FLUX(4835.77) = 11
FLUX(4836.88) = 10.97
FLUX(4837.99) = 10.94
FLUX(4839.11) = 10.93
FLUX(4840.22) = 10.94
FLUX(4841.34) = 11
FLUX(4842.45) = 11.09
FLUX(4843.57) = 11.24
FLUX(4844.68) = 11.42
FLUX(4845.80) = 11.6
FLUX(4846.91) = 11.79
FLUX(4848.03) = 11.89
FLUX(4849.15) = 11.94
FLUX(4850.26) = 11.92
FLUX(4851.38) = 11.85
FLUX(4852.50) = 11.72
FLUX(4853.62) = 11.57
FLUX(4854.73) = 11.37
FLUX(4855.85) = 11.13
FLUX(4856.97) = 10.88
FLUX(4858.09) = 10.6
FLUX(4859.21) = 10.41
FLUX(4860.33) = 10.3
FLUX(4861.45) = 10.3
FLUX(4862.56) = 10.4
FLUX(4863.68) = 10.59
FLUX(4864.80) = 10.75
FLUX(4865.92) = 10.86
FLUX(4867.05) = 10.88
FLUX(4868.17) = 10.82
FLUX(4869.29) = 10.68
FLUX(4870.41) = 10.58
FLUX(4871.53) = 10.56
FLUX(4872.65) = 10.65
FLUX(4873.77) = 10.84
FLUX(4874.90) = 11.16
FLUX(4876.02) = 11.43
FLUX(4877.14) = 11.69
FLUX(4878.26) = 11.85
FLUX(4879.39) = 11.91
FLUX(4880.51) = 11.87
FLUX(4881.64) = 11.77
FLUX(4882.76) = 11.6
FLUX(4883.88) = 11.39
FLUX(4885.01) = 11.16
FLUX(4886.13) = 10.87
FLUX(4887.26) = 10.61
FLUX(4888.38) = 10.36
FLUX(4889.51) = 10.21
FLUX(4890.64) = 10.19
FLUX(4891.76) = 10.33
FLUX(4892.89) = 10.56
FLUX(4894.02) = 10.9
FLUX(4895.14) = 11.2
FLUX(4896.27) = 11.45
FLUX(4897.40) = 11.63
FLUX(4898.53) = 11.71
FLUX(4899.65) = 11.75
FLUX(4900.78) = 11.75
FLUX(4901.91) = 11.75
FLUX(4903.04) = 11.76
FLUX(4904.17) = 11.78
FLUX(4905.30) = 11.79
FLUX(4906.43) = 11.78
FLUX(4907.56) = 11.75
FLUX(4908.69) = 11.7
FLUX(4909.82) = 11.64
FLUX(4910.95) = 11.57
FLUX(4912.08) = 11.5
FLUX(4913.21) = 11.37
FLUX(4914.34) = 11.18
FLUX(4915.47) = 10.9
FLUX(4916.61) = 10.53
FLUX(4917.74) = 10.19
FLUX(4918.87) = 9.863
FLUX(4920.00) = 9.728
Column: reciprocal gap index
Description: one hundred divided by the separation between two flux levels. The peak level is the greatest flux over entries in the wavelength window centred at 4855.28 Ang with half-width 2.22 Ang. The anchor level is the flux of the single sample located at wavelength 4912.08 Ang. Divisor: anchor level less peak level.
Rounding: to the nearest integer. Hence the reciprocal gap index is -1429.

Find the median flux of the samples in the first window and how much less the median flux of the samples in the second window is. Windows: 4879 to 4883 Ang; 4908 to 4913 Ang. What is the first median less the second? 0.2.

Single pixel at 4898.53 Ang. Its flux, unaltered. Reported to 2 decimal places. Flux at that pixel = 11.71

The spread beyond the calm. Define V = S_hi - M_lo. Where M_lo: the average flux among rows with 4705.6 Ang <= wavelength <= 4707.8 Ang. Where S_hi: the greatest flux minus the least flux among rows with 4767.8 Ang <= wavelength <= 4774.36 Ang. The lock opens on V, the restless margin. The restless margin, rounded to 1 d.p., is -11.1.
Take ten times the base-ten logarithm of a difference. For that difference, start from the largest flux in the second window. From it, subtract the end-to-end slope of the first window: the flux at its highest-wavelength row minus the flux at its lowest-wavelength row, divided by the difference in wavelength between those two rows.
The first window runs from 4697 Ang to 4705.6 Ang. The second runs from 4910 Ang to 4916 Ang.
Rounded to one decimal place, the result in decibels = 10.7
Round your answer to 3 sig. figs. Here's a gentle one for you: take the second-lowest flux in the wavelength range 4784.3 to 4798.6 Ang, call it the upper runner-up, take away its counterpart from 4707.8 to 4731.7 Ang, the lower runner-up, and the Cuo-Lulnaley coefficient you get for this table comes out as -1.51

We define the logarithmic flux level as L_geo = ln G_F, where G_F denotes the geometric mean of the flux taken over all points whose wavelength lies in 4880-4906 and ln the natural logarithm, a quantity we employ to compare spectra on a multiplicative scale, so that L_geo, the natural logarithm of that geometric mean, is 2.42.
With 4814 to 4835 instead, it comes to 2.41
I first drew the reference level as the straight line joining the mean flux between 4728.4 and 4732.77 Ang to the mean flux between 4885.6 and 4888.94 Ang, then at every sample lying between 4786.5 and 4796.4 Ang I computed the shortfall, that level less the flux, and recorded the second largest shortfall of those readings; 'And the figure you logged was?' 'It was 1.0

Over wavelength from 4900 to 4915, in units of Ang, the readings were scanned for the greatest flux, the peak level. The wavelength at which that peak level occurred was 4905.30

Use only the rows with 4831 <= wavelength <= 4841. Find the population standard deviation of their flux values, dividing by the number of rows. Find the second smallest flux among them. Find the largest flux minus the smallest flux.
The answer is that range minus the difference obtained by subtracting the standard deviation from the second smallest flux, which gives -10.8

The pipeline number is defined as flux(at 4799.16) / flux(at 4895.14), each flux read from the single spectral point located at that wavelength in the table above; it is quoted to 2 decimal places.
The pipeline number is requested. 1.05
